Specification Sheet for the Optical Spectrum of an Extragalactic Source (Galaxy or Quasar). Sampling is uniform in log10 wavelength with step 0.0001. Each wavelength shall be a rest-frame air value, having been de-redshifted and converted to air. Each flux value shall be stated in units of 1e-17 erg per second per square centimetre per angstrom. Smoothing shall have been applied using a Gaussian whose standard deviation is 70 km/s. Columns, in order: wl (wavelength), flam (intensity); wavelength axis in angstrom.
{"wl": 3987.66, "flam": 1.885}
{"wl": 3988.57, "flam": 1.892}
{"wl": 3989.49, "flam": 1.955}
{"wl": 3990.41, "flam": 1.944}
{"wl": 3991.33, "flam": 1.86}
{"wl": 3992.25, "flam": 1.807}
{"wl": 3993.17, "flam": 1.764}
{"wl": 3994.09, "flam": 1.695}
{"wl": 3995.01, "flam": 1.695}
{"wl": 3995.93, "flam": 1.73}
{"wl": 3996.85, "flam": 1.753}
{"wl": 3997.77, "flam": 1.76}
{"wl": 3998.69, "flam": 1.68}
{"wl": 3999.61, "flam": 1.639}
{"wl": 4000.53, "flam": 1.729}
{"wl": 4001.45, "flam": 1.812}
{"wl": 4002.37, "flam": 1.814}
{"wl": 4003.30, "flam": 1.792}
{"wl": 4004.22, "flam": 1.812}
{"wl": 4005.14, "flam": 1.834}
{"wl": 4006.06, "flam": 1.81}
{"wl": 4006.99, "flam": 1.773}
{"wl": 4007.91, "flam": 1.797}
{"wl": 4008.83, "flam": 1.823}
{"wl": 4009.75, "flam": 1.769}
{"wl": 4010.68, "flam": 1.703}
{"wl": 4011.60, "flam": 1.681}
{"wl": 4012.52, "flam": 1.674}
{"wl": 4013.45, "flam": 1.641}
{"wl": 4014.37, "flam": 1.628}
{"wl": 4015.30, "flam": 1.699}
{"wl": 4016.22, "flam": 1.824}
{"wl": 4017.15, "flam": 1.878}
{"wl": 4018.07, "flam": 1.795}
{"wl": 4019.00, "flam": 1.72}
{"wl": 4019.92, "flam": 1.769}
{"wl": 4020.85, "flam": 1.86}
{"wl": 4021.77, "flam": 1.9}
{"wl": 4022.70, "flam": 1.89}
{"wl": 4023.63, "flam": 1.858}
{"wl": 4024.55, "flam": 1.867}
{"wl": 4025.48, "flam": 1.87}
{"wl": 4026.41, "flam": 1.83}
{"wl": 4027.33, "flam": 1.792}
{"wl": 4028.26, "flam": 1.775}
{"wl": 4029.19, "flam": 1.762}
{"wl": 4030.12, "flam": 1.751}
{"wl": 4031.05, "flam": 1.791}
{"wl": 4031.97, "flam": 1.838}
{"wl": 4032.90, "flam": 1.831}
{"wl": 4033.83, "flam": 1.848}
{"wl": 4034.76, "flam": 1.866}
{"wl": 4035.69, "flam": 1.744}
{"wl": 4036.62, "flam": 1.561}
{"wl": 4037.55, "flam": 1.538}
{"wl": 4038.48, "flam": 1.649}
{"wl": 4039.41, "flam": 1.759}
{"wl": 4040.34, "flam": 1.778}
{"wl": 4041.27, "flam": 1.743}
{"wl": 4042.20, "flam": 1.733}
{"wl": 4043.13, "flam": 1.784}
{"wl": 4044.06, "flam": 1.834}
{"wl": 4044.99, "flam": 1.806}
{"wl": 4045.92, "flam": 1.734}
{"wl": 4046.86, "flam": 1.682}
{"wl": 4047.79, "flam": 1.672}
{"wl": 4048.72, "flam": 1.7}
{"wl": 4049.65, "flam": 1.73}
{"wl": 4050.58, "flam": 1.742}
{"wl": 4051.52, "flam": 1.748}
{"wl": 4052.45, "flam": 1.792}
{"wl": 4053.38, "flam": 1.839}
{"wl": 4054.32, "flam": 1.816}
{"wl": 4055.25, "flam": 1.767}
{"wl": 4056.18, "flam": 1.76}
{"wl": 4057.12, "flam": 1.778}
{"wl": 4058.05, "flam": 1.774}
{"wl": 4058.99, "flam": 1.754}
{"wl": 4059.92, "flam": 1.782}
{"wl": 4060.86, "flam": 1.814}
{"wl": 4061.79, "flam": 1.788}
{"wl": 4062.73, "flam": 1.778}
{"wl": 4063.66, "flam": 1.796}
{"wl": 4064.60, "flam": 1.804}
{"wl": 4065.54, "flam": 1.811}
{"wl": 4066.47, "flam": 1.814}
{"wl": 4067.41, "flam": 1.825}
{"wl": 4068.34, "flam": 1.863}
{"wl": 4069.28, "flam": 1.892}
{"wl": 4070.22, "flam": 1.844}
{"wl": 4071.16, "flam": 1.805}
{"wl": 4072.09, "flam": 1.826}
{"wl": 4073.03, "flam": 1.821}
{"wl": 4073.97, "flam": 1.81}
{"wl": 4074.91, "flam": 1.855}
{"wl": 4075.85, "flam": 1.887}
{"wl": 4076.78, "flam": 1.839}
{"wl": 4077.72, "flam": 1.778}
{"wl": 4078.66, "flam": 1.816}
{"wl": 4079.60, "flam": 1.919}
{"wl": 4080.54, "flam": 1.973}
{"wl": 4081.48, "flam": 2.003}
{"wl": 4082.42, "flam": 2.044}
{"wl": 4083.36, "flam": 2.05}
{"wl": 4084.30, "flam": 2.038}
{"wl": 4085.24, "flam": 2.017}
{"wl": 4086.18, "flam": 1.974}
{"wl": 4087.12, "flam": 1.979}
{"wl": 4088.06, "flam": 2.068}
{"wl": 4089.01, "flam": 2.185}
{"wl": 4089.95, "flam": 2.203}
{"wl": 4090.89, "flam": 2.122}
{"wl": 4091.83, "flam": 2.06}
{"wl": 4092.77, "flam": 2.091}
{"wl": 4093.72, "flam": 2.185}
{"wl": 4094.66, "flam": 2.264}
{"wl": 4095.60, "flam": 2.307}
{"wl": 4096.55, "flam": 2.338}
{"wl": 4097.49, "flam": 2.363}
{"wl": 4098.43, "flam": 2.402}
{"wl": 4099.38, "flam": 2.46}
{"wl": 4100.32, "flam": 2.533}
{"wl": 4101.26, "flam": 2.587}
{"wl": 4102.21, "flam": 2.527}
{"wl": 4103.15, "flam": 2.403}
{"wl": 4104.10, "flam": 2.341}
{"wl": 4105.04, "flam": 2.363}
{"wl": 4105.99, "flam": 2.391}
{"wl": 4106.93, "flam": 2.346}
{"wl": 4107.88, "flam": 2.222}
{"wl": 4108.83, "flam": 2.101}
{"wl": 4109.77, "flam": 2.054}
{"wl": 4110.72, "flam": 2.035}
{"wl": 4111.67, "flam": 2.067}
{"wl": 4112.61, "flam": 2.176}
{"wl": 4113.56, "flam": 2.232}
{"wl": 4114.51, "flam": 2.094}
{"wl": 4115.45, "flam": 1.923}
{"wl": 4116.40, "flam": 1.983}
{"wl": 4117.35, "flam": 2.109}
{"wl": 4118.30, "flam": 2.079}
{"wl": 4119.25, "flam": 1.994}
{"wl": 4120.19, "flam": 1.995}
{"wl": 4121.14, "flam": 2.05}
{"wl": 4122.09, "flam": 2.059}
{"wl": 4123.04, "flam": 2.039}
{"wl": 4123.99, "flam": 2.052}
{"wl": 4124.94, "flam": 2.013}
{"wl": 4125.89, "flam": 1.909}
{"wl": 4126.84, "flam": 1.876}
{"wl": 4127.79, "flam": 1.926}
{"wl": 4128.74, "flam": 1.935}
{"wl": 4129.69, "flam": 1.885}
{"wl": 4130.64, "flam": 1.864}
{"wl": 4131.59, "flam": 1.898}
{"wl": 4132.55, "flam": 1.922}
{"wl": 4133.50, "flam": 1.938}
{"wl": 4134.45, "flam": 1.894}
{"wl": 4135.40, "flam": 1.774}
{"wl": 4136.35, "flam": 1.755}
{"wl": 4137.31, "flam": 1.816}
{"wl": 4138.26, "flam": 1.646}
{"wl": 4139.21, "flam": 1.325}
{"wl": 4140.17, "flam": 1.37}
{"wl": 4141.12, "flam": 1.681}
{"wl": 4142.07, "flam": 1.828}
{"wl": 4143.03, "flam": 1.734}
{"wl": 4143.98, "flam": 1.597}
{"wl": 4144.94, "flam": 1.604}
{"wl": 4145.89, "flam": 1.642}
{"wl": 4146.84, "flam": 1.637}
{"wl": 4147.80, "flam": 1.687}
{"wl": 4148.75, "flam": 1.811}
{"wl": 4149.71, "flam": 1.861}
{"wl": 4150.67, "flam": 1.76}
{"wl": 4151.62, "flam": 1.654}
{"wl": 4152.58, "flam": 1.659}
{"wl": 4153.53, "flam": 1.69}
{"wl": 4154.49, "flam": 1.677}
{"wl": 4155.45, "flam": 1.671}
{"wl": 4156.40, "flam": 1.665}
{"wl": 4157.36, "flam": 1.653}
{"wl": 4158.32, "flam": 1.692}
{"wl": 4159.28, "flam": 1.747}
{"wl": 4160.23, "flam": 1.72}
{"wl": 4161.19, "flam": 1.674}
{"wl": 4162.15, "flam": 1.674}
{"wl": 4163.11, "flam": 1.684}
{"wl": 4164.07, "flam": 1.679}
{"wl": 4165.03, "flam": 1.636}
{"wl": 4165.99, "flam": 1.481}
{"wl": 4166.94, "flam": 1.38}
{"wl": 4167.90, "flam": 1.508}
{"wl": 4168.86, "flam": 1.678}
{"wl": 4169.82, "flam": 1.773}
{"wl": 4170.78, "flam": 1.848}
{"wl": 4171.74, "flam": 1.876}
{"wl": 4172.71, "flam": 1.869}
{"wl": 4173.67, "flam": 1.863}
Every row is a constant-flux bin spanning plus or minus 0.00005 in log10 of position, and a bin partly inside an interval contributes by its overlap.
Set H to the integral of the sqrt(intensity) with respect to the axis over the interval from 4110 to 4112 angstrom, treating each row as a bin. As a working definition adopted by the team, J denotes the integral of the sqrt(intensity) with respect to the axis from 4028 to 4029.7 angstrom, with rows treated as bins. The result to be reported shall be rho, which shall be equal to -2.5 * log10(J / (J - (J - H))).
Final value 0.26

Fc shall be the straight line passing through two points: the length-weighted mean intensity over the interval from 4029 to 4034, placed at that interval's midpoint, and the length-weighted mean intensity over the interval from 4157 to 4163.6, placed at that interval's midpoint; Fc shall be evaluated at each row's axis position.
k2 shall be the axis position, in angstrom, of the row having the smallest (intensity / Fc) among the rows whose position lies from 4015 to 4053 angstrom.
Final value 4037.55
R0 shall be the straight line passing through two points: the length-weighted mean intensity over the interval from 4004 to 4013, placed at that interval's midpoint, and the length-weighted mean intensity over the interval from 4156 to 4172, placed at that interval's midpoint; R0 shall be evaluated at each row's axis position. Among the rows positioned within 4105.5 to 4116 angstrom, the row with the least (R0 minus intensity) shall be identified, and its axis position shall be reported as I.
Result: 4105.99 angstrom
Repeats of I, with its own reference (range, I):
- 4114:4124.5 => 4117.35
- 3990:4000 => 3990.41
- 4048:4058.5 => 4053.38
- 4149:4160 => 4149.71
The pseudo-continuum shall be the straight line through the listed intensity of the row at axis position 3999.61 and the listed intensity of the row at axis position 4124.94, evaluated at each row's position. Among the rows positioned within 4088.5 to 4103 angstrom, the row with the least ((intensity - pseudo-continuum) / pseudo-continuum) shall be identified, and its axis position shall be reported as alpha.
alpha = 4091.83 angstrom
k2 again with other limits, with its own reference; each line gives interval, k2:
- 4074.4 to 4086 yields 4077.72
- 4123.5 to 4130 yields 4126.84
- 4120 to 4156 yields 4139.21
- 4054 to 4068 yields 4058.99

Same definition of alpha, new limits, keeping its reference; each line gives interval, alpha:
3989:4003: 3999.61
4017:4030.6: 4030.12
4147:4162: 4157.36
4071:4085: 4077.72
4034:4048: 4037.55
